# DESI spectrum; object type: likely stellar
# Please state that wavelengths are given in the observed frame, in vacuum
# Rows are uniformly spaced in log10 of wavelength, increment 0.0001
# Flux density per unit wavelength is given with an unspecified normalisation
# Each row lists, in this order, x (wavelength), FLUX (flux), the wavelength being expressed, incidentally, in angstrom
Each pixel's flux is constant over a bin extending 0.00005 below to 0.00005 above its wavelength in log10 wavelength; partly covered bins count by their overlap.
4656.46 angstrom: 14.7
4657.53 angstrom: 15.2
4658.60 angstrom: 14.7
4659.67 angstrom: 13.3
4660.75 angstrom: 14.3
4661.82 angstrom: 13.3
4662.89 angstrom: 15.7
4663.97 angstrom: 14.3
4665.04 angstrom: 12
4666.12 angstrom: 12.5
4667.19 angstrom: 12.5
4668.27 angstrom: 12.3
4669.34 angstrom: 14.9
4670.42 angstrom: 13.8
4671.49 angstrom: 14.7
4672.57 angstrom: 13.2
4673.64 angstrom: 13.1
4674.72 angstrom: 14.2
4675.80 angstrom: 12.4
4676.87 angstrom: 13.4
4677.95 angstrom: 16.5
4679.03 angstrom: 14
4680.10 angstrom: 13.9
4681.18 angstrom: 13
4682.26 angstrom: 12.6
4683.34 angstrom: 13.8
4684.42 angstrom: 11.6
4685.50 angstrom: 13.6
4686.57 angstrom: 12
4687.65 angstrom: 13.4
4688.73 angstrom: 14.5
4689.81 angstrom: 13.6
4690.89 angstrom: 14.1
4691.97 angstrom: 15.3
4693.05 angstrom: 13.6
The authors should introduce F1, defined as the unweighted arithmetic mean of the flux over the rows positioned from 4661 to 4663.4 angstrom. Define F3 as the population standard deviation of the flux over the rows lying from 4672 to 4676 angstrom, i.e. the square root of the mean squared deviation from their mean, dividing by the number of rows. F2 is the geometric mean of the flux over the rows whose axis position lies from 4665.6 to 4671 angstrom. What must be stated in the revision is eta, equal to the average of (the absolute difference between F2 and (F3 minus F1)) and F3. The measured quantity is 13.8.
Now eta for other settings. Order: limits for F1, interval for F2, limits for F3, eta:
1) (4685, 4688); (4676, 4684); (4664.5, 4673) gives 13.4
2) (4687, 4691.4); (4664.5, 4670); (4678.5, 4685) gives 13.4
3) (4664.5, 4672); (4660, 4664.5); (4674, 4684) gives 13.8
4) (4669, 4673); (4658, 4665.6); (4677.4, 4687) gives 14.0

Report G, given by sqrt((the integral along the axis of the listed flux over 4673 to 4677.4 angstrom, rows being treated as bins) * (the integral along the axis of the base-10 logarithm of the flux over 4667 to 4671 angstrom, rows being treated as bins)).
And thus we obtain 16.2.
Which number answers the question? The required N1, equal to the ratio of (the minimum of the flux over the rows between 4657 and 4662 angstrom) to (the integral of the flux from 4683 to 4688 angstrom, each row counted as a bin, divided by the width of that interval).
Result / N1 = 1.04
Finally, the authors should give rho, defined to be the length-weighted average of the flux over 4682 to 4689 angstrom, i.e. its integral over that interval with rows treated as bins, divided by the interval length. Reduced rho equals 13.0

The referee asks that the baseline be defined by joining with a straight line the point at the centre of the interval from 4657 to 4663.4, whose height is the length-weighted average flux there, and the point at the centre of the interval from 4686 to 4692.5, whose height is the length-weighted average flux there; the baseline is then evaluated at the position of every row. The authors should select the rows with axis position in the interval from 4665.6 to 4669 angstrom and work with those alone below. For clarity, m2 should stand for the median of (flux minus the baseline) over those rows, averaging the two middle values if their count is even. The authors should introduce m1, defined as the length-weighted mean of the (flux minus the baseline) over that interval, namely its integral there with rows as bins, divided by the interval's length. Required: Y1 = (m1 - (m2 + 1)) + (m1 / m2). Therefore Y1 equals 0.04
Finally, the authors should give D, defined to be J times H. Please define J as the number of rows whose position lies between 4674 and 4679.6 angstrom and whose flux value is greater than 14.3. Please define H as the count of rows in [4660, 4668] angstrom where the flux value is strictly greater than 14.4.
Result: 1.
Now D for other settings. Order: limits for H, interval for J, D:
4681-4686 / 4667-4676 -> 0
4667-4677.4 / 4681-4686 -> 0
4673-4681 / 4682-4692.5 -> 2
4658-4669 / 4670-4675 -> 2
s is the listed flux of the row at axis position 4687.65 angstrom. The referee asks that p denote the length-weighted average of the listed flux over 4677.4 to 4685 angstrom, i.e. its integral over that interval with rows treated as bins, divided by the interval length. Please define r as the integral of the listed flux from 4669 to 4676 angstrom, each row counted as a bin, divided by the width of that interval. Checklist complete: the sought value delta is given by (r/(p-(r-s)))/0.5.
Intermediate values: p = 13.6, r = 13.8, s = 13.4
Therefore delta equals 2.1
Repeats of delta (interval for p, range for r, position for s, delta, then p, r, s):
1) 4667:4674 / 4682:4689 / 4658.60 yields 1.7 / 13.6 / 13.0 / 14.7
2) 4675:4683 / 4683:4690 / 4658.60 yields 1.7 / 13.7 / 13.2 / 14.7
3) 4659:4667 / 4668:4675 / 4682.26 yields 2.2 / 13.6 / 13.8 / 12.6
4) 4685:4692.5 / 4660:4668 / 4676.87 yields 2.0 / 13.8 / 13.5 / 13.4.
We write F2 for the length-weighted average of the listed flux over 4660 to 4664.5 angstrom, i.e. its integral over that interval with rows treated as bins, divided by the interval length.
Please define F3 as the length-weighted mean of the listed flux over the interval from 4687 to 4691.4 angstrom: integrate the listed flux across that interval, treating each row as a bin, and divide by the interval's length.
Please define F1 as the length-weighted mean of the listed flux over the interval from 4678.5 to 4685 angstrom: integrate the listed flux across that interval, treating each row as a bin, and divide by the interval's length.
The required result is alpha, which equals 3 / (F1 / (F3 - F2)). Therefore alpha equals -0.11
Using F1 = 13.1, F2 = 14.3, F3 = 13.8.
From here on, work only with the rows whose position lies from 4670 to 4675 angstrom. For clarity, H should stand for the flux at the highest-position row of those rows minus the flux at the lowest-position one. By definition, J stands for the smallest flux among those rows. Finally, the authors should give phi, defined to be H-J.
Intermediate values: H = 0.4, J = 13.1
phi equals -12.7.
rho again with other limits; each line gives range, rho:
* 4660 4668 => 13.5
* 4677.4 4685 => 13.6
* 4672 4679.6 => 13.8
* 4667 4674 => 13.6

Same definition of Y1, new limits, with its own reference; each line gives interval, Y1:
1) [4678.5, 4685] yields 0.19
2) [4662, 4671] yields 0.03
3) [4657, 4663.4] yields -1.26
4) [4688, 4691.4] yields -0.41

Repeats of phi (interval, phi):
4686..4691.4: -9.9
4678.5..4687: -13.6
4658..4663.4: -12.3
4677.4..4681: -16.5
